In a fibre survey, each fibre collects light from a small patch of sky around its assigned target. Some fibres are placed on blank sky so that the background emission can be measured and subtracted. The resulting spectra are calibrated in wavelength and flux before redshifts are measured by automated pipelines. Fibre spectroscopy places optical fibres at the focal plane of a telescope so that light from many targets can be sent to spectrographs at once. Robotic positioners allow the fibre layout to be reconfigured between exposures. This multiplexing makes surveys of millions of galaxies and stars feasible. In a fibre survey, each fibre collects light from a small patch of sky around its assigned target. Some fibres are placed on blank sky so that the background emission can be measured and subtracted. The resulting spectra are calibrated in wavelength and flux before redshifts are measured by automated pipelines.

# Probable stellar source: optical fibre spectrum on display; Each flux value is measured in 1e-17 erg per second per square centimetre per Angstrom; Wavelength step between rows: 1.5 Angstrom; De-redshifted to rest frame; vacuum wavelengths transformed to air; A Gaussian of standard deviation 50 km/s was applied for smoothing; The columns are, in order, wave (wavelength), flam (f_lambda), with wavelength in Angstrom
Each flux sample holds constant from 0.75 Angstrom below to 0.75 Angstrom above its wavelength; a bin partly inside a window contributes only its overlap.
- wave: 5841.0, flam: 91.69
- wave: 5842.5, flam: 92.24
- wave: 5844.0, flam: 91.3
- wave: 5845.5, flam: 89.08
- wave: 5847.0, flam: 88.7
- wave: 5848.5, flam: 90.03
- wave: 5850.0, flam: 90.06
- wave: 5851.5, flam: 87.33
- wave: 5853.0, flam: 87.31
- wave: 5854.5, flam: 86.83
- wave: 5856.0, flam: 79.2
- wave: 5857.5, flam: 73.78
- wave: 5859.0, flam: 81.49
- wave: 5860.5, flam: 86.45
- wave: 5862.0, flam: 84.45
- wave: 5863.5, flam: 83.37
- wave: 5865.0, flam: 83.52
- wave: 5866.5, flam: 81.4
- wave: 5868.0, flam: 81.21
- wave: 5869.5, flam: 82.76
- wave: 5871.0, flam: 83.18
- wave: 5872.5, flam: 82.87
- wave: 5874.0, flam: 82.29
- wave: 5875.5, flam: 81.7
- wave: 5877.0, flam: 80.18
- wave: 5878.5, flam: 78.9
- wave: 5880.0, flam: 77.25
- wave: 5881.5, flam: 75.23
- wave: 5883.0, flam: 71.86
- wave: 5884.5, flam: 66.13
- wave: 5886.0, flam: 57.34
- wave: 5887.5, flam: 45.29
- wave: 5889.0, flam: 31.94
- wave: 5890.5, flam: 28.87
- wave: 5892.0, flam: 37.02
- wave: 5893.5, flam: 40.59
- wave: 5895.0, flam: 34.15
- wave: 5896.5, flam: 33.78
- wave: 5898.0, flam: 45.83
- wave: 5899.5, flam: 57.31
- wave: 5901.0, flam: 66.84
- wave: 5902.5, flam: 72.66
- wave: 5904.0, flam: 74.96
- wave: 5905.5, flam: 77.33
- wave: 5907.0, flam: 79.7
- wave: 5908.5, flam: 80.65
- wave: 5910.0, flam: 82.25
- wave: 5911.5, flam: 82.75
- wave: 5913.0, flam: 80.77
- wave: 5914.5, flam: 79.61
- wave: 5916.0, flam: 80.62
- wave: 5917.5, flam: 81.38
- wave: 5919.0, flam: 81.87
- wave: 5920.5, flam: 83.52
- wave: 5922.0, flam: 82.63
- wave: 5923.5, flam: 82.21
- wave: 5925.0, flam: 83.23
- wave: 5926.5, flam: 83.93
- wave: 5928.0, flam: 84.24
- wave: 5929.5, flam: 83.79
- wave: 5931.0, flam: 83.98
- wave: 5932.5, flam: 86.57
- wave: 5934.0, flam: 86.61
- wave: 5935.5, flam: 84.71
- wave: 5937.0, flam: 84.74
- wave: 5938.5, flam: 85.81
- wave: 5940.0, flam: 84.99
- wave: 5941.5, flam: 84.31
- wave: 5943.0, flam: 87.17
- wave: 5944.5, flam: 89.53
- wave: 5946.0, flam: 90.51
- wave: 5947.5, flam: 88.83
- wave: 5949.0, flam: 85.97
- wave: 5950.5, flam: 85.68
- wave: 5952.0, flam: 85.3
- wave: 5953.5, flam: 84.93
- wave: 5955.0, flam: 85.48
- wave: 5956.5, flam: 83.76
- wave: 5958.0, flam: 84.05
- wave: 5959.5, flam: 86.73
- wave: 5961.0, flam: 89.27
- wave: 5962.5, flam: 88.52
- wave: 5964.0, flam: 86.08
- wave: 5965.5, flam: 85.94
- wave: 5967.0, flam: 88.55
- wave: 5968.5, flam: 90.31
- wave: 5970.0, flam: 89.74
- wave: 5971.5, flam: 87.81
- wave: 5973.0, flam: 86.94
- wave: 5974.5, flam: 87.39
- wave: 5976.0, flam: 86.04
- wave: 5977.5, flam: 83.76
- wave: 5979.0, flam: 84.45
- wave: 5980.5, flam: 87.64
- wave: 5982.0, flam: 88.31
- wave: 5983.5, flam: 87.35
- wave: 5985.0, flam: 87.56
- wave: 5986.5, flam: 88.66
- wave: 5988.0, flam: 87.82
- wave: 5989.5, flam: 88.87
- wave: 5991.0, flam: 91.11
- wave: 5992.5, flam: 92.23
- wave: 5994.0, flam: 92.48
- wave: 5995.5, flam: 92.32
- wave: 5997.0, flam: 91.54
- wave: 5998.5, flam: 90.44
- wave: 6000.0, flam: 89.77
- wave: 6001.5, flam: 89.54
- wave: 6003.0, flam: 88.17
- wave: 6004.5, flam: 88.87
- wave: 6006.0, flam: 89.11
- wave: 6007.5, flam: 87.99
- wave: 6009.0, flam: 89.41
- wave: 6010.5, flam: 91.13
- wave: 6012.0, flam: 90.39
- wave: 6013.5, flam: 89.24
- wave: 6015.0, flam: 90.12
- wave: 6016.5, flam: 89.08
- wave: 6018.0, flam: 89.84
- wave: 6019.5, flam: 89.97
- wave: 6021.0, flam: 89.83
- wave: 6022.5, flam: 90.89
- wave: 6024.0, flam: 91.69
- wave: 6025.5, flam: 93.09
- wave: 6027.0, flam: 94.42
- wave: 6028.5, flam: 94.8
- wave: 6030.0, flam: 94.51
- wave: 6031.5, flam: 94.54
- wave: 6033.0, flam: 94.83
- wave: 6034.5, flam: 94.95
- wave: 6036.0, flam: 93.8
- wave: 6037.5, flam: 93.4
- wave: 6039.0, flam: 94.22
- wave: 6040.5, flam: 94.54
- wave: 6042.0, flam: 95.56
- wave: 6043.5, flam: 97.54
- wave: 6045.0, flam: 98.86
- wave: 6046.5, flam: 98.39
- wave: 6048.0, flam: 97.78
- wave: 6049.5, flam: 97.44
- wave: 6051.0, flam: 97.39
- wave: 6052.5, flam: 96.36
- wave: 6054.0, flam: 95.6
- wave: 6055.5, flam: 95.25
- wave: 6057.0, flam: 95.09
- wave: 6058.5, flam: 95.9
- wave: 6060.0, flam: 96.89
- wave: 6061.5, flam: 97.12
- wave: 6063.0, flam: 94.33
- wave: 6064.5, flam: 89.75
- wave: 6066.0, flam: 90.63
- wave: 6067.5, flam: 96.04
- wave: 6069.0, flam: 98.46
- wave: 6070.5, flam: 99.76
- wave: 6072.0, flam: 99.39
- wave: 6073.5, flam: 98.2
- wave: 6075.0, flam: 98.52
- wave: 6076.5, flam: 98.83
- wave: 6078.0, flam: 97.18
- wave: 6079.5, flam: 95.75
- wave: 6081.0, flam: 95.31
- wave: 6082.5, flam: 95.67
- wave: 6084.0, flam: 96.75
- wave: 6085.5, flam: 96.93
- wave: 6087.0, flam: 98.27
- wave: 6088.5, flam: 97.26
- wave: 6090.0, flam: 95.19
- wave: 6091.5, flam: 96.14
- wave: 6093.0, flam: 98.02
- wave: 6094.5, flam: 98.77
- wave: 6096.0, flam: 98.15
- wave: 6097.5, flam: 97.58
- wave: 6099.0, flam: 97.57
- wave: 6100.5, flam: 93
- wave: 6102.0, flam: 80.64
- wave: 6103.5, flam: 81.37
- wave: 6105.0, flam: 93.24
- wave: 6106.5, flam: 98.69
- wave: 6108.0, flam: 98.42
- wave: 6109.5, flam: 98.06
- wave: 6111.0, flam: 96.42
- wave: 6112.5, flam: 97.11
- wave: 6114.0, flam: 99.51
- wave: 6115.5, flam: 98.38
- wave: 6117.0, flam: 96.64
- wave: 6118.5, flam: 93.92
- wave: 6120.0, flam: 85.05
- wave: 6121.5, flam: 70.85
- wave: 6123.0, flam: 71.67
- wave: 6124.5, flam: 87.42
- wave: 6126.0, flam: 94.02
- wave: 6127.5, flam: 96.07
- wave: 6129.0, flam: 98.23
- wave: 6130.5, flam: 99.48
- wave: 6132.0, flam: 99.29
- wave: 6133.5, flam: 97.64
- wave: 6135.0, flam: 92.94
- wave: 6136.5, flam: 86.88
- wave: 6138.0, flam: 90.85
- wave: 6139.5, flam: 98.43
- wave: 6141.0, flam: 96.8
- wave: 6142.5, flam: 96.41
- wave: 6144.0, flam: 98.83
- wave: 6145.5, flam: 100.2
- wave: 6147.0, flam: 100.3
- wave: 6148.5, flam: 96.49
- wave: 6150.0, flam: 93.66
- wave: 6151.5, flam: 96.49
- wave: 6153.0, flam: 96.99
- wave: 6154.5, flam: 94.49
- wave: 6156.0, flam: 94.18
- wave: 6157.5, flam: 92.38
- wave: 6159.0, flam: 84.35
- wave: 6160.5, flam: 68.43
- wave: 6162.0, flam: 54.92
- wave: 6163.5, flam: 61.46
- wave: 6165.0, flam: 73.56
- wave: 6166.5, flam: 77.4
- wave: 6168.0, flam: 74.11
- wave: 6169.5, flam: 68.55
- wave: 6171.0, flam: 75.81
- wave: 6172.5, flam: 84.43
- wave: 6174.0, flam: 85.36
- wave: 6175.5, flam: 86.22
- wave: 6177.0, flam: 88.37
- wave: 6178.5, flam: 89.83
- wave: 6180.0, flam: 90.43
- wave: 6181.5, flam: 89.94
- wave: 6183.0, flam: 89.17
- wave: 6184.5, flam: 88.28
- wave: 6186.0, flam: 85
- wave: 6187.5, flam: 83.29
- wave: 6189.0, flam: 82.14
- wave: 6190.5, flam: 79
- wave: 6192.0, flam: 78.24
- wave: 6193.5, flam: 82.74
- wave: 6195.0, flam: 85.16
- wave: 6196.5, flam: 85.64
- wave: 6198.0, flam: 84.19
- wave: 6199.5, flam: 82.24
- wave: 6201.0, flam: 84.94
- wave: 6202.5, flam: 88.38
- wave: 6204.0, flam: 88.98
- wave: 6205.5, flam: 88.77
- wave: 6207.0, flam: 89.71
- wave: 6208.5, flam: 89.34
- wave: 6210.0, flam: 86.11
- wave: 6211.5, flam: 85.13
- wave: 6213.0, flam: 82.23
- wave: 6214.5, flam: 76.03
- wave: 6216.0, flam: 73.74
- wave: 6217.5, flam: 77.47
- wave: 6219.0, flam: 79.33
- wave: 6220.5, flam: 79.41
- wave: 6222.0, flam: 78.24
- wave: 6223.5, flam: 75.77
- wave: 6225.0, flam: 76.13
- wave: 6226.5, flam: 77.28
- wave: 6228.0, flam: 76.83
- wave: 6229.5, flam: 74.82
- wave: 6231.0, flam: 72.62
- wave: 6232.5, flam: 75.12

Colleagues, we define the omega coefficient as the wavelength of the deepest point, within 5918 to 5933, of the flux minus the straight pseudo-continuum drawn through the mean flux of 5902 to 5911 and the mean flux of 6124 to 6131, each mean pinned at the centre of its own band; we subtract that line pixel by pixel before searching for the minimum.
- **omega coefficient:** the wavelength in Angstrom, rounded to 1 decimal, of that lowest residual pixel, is 5923.5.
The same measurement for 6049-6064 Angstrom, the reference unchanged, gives 6063.0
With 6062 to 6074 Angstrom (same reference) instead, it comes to 6064.5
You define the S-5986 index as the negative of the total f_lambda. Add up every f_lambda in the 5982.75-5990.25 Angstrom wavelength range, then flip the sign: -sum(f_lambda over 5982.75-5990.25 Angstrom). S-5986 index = -440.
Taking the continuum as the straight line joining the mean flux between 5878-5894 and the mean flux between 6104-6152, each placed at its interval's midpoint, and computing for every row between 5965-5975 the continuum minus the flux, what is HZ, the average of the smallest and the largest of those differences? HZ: -20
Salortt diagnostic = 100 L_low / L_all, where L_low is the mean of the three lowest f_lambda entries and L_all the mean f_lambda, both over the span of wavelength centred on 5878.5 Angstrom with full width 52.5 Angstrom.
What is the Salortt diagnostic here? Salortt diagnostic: 46.0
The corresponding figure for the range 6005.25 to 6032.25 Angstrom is 97.4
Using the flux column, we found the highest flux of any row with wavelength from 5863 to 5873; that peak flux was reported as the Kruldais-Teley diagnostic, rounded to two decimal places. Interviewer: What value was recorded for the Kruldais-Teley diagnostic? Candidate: 83.52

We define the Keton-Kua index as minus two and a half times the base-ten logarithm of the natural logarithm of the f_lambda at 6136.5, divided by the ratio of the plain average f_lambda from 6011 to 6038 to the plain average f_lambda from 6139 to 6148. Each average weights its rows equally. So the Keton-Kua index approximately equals -1.70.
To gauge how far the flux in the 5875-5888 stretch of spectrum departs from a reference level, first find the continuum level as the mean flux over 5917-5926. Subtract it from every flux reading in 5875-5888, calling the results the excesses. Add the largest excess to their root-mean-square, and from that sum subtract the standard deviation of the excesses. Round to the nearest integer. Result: 4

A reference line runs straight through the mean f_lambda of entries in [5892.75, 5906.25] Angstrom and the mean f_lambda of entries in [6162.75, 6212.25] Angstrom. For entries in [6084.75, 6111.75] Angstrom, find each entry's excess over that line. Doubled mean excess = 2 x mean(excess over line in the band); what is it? 41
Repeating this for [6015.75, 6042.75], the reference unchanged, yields 49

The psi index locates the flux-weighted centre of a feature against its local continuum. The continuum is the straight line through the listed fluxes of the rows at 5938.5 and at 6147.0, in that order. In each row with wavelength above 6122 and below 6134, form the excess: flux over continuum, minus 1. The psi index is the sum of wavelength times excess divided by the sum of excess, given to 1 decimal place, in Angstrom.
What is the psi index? 6124.3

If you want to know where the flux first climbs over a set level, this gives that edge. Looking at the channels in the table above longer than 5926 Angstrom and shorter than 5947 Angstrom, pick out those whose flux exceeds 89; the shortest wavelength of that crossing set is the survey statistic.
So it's 5944.5 Angstrom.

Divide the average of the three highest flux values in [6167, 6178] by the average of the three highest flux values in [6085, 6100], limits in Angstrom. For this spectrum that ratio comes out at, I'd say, 0.88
